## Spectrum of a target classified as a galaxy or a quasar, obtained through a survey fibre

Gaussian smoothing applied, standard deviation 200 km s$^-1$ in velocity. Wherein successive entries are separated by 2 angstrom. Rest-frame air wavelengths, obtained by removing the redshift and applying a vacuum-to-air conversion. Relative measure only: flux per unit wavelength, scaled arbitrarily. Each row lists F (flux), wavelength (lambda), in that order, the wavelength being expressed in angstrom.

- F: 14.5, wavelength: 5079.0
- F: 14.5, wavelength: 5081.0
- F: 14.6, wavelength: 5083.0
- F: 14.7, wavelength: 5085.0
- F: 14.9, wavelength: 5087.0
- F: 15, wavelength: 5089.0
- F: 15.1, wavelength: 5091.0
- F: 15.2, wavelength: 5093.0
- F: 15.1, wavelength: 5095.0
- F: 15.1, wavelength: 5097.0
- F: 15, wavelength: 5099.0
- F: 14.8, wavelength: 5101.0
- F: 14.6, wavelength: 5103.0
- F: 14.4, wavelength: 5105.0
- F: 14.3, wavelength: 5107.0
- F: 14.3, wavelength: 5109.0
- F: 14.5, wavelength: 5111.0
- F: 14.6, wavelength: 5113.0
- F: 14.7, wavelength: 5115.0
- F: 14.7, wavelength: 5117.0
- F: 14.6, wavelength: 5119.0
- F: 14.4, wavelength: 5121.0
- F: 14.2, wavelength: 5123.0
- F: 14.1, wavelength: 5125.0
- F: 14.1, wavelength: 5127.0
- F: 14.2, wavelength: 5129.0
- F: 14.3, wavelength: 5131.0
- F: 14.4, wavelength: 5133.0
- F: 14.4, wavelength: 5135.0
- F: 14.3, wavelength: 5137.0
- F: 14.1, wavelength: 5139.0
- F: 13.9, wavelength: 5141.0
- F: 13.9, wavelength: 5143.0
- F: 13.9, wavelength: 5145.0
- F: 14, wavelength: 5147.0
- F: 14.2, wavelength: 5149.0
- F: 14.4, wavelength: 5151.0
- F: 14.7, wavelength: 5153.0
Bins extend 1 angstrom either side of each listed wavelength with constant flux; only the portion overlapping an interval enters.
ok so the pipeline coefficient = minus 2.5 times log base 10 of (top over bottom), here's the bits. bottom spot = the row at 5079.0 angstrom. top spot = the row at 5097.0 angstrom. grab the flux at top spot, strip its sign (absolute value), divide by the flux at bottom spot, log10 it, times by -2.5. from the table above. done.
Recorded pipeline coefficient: -0.04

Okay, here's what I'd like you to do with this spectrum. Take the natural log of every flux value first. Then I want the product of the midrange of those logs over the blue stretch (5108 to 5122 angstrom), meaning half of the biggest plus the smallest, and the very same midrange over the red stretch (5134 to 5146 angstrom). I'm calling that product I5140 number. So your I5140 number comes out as 7.09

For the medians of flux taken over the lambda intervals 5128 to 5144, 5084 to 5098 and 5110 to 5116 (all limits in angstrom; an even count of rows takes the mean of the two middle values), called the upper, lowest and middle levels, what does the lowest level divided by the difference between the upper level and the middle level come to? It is -43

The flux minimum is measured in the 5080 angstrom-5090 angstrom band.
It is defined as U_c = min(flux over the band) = 14.5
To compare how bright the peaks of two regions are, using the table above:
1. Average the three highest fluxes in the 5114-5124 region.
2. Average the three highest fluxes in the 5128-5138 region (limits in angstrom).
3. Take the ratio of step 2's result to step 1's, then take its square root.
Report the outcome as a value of 0.990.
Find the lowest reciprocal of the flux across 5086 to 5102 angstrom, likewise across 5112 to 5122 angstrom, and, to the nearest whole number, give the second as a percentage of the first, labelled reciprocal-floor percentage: 103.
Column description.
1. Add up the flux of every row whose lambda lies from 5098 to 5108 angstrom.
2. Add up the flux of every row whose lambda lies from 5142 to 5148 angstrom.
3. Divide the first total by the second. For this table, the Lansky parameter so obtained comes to 1.7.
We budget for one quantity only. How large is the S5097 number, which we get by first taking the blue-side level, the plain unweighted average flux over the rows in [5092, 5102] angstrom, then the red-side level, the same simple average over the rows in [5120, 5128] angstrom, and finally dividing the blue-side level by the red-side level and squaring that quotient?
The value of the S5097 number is 1.12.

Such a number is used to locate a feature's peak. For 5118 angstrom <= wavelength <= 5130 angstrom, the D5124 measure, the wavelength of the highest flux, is 5119.0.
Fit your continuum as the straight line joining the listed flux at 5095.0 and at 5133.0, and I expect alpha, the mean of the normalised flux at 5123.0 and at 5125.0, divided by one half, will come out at 1.94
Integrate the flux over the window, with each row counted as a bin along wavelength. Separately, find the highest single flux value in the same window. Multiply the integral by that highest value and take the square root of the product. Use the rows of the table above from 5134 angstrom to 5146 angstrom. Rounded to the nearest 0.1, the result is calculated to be 49.3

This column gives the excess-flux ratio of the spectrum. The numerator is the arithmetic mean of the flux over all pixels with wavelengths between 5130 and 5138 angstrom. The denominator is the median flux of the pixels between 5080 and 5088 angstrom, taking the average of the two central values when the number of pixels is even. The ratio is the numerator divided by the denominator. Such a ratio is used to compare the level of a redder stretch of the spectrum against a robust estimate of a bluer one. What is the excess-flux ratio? 0.98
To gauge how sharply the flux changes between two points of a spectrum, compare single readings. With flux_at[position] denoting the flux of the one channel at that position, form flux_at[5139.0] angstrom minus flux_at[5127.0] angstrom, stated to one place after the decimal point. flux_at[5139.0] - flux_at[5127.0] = 0.0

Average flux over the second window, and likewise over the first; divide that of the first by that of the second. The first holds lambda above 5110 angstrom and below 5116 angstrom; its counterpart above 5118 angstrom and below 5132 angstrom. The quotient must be 1.023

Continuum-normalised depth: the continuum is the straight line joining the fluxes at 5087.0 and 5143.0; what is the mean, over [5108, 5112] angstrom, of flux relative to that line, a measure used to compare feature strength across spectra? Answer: 0.99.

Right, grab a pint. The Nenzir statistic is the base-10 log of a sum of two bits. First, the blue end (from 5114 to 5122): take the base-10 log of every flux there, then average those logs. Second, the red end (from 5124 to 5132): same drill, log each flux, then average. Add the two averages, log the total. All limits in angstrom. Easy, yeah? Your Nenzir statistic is 0.365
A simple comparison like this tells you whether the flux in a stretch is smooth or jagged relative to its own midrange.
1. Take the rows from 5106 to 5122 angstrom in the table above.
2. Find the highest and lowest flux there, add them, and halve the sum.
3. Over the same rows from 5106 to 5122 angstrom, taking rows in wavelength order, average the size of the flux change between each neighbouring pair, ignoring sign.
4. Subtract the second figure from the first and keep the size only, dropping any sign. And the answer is 14.4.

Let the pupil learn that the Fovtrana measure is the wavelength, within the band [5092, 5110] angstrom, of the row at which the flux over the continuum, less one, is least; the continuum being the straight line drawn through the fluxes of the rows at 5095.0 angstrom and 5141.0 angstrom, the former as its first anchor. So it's 5107.0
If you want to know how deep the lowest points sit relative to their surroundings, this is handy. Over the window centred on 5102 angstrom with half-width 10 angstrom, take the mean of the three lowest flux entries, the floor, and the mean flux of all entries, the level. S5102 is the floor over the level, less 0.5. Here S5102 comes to 0.473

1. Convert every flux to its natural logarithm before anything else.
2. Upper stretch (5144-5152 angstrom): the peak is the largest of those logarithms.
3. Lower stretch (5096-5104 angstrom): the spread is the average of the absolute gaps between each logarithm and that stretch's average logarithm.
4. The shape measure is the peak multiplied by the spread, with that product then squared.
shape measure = 0.0010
